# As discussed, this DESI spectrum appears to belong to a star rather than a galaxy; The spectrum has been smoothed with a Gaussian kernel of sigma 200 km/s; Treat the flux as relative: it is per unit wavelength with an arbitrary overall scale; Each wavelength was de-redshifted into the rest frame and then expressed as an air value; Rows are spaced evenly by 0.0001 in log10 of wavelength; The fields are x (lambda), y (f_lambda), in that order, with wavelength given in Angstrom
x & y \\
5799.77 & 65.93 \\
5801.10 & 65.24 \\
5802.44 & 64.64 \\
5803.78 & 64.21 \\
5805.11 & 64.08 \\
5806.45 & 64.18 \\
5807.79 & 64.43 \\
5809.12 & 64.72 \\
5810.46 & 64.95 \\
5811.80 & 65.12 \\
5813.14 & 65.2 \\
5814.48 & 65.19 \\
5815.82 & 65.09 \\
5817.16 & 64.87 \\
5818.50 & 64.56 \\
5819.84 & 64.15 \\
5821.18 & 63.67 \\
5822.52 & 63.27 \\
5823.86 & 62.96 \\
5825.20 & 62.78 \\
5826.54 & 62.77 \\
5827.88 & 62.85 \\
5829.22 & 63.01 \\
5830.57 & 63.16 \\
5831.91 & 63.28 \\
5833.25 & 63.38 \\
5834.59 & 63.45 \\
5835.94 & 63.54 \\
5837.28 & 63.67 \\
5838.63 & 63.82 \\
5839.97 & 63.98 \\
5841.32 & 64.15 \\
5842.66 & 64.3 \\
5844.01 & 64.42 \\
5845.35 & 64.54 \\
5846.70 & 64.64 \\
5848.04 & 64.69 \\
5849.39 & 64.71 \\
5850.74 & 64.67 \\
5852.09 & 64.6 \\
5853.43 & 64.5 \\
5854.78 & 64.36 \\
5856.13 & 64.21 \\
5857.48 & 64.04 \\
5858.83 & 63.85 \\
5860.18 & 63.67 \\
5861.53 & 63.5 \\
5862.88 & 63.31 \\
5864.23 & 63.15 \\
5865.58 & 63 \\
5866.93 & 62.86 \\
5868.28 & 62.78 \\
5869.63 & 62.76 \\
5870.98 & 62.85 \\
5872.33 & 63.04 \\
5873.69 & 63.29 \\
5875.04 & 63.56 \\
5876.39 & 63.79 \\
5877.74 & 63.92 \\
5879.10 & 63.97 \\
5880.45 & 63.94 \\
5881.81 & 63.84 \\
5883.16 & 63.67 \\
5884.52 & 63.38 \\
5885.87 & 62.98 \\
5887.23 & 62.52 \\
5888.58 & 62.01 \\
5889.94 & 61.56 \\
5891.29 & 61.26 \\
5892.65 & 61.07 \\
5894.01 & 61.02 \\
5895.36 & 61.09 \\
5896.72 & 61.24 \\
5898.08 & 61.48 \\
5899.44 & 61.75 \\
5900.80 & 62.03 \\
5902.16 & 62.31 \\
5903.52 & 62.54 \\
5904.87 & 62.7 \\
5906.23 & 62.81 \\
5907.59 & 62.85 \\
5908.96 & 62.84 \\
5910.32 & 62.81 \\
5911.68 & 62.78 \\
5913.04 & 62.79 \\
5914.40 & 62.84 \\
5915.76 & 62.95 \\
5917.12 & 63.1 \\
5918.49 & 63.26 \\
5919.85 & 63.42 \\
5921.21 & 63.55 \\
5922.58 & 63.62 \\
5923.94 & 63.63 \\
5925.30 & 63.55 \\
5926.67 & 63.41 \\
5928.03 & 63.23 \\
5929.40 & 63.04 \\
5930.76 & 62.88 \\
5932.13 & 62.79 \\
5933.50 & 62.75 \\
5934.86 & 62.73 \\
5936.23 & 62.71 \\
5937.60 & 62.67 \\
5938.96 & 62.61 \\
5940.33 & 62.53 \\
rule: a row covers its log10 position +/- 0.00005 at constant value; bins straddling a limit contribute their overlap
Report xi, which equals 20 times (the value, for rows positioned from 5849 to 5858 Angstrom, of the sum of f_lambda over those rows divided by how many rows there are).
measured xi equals 1289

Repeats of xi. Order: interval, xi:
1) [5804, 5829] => 1283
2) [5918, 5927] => 1270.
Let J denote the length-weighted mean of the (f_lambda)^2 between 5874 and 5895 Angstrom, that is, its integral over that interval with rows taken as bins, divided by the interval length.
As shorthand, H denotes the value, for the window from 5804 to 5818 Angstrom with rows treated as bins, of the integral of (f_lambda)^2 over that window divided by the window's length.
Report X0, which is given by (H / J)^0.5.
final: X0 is 1.031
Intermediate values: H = 4194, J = 3949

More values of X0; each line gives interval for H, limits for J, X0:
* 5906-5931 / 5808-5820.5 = 0.974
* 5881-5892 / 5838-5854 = 0.973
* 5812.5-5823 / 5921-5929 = 1.017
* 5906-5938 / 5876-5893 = 1.002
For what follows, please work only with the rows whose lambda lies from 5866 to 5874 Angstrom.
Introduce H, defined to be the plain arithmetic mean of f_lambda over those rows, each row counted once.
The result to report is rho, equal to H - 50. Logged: 12.9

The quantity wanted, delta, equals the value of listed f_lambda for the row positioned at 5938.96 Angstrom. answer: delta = 62.61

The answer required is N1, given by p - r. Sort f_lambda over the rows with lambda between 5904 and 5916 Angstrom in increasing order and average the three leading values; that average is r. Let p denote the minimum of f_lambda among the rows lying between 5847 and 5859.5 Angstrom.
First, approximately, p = 63.85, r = 62.8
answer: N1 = 1.1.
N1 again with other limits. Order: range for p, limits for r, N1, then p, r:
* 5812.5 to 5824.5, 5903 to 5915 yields 0.3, 62.96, 62.7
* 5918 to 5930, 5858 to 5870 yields 0.2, 63.04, 62.8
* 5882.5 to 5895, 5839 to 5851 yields -3.1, 61.02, 64.1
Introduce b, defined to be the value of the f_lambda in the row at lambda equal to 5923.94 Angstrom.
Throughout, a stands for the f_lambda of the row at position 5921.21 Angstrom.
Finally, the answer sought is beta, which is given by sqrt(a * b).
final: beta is 63.6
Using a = 63.55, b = 63.63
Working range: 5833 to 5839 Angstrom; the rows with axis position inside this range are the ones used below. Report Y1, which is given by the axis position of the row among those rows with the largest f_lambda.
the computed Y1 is 5838.63 Angstrom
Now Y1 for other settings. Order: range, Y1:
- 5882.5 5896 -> 5883.16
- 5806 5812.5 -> 5811.80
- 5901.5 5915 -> 5907.59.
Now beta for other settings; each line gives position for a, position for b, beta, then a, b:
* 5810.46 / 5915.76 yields 63.9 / 64.95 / 62.95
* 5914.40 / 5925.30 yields 63.2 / 62.84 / 63.55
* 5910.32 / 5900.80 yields 62.4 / 62.81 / 62.03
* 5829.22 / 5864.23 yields 63.1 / 63.01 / 63.15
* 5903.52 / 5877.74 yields 63.2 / 62.54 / 63.92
